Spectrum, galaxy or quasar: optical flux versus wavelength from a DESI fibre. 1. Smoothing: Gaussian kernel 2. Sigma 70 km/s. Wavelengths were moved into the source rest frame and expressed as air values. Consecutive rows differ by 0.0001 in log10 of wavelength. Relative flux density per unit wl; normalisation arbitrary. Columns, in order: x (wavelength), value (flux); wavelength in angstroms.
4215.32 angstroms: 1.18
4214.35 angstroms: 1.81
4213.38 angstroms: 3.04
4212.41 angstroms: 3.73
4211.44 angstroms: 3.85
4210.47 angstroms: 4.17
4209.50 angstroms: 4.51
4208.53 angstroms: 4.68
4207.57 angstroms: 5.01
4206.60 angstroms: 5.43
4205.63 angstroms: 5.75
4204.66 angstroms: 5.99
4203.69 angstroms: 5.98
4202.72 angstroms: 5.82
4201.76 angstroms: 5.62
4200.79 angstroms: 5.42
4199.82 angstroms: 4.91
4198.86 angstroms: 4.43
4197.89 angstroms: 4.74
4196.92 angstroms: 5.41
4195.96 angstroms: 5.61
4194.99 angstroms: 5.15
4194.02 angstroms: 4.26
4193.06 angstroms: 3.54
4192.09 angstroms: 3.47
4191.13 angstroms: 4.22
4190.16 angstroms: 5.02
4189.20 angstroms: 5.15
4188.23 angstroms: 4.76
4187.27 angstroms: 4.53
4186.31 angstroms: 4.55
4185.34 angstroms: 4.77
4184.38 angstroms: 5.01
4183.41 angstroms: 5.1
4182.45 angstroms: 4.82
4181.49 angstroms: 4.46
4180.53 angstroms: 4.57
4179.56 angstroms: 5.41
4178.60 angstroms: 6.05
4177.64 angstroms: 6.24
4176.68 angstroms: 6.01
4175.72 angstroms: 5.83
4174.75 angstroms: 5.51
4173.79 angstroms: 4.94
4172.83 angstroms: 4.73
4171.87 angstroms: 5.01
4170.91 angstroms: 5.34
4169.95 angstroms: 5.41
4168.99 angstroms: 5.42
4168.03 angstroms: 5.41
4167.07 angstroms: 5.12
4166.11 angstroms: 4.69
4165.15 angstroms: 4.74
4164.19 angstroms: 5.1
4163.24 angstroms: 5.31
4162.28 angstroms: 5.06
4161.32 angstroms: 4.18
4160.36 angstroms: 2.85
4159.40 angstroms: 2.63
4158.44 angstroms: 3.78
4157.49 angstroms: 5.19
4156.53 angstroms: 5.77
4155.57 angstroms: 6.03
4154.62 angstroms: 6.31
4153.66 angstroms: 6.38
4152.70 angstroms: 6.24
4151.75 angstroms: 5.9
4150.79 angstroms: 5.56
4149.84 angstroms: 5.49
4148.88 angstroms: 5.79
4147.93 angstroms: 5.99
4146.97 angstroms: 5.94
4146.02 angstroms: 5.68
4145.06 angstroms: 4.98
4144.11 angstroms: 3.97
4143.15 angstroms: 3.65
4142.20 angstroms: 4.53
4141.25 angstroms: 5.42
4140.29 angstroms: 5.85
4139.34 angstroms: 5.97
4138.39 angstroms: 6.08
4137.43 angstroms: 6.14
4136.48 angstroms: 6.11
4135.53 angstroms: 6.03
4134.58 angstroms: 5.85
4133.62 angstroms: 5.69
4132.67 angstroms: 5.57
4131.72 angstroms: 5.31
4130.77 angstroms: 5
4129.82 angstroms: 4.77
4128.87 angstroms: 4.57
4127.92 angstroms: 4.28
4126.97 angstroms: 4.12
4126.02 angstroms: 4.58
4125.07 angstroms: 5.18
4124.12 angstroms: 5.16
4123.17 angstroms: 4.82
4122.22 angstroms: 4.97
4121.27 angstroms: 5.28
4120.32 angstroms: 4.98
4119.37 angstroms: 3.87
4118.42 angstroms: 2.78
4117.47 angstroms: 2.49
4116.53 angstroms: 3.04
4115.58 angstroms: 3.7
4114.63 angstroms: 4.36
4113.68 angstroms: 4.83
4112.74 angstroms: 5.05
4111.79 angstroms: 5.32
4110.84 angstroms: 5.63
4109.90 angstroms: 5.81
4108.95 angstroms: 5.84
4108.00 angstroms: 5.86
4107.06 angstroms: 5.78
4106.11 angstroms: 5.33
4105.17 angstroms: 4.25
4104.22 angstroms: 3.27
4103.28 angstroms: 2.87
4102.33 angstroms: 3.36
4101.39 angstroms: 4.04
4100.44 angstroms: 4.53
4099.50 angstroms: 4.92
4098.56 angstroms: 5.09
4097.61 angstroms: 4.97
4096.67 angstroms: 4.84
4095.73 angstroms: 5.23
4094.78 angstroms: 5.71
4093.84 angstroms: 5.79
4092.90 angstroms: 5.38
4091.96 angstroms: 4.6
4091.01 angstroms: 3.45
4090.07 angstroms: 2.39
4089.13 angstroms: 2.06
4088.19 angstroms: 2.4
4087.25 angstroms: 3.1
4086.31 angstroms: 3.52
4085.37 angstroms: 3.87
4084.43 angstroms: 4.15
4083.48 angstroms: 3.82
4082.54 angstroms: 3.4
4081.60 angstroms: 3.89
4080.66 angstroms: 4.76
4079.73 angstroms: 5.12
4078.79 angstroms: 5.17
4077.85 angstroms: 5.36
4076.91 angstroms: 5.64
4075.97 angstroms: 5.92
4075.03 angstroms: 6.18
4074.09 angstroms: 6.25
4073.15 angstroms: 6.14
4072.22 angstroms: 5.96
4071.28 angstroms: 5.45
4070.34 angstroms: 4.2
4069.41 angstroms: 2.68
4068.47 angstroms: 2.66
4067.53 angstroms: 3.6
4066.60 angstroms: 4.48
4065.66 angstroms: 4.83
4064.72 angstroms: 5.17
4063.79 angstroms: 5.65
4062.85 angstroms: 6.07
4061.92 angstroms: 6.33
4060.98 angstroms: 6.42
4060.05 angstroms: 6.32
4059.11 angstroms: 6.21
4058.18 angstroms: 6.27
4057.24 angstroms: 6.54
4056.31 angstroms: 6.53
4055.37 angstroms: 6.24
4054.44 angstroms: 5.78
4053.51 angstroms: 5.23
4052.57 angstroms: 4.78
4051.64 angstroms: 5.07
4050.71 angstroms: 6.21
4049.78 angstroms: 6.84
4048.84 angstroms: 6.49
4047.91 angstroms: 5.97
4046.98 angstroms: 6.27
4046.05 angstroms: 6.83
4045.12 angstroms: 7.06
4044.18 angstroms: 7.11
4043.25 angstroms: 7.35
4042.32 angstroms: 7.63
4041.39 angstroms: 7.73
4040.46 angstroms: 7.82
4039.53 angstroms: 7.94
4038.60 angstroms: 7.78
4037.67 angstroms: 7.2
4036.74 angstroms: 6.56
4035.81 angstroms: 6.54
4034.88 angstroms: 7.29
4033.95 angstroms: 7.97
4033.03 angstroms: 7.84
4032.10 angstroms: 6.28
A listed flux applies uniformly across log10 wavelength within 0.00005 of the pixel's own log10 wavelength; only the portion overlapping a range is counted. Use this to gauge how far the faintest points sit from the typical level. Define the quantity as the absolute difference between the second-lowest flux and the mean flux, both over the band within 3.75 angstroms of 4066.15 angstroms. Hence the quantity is 1.7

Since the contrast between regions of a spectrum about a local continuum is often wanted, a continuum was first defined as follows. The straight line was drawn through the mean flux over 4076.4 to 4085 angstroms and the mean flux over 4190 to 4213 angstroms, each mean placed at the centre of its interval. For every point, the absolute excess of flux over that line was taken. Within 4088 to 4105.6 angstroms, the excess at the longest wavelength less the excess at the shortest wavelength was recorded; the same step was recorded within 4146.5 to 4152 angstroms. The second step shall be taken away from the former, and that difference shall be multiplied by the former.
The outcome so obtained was 3.19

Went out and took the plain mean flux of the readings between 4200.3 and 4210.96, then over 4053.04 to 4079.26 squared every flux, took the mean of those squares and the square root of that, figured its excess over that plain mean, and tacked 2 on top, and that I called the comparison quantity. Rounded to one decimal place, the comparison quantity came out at 2.3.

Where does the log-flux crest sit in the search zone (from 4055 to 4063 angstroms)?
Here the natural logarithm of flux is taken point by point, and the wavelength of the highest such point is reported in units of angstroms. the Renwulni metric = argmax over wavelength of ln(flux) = 4057.24 angstroms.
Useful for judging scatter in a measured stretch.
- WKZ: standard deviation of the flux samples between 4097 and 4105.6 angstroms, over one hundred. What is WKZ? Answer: 0.008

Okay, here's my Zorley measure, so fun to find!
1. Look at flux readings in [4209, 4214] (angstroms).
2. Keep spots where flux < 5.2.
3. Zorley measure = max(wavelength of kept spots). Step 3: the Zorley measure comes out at 4213.38 angstroms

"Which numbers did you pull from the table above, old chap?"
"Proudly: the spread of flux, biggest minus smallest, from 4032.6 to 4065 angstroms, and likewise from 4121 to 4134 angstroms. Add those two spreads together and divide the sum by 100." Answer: 0.048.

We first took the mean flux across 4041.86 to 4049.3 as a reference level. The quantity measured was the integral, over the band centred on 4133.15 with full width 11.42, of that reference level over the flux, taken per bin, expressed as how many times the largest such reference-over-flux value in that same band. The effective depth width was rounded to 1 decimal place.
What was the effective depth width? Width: 9.1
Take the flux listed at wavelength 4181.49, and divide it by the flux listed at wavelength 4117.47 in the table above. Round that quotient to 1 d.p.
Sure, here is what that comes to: 1.8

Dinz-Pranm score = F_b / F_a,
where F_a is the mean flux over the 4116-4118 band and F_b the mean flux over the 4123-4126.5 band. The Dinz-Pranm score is 1.8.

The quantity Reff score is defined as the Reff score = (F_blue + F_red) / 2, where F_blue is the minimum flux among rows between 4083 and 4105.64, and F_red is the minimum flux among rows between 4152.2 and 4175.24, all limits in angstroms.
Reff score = 2.3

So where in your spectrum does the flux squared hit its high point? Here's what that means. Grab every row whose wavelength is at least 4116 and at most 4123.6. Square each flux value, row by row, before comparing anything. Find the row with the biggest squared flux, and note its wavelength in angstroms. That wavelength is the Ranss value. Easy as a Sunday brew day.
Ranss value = 4121.27 angstroms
